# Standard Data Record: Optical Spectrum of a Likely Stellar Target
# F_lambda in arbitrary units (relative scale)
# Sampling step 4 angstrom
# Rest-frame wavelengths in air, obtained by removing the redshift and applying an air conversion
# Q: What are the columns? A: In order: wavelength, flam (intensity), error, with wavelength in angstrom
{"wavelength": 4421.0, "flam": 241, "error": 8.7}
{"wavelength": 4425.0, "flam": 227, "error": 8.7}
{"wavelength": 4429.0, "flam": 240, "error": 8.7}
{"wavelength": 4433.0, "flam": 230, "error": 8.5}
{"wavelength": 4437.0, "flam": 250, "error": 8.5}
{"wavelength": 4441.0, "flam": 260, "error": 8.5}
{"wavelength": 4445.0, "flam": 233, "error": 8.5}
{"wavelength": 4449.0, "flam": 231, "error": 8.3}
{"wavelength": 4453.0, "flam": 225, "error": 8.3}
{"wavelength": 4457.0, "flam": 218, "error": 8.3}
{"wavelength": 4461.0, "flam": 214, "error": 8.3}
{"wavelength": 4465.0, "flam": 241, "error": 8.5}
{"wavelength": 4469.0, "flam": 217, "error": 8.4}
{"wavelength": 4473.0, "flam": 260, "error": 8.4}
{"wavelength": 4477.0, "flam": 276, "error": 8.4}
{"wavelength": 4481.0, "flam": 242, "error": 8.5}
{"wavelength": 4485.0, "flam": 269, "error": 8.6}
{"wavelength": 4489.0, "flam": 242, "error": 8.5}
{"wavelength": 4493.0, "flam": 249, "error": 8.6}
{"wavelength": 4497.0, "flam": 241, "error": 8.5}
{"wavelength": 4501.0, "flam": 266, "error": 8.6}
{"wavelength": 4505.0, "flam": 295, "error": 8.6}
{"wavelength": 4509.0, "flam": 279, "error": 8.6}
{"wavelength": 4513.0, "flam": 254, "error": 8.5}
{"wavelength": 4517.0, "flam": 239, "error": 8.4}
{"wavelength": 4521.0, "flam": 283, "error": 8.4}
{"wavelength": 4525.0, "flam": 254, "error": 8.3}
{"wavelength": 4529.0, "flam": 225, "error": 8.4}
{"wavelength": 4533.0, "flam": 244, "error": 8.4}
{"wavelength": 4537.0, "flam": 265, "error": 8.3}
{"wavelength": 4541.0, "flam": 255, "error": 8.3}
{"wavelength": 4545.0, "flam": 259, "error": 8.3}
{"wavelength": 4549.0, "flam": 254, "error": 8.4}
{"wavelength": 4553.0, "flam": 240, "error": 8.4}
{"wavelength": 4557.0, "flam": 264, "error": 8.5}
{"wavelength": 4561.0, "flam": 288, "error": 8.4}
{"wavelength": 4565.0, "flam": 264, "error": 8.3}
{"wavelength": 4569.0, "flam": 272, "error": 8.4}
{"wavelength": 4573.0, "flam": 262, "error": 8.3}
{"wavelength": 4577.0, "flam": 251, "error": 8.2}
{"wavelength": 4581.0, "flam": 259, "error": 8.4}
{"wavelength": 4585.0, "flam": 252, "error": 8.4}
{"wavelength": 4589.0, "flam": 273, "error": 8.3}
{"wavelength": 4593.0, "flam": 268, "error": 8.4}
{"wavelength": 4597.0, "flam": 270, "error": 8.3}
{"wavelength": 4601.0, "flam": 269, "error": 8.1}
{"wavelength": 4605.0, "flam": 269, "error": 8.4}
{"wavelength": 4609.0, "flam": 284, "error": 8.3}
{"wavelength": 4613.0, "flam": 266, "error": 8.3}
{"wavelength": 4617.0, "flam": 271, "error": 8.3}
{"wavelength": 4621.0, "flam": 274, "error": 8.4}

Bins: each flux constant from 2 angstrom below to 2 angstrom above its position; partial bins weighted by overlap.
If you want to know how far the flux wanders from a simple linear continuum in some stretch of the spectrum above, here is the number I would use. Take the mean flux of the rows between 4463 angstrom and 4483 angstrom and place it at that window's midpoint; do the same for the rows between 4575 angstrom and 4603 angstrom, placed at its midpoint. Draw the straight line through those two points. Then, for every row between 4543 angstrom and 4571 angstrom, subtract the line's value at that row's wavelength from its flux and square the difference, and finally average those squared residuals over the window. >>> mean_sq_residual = 193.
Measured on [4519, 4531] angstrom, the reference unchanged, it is 582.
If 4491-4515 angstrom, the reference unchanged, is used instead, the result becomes 487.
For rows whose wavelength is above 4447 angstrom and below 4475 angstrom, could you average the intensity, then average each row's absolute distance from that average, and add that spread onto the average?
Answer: 242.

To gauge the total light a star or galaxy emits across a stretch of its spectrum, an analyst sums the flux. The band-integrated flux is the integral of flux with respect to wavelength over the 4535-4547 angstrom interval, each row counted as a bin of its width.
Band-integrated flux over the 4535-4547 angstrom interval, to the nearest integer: 3116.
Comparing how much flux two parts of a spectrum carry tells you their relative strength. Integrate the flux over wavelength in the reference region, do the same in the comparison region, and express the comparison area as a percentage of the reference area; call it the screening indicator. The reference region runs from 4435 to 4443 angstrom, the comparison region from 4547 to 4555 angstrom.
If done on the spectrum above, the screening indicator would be 97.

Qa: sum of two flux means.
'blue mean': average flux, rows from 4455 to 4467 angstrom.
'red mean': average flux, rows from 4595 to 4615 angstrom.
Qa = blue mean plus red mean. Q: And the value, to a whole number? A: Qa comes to 496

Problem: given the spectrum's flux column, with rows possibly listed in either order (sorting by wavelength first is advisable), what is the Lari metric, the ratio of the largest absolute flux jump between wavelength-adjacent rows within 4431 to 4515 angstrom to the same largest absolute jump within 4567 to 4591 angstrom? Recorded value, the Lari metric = 2.0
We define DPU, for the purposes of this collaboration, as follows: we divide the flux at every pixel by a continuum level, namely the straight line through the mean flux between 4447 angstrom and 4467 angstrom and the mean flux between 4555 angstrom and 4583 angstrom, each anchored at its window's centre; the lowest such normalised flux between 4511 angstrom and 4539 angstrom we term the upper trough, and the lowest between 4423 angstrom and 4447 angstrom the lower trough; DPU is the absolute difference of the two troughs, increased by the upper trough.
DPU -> 1.05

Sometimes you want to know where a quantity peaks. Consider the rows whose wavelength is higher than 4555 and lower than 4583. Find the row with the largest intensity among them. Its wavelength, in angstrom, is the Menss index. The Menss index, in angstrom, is 4561.0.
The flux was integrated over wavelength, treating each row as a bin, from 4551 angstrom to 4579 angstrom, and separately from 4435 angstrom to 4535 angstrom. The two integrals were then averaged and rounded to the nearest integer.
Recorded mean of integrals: 16096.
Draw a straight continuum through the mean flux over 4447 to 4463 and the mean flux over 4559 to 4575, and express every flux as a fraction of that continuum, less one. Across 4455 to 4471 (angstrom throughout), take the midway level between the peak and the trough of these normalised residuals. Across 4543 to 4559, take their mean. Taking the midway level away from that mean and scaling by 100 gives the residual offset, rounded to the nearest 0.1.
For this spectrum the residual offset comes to -4.6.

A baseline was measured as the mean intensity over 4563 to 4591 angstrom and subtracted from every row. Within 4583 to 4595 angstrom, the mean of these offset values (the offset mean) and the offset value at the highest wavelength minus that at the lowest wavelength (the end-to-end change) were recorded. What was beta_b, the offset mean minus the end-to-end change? -14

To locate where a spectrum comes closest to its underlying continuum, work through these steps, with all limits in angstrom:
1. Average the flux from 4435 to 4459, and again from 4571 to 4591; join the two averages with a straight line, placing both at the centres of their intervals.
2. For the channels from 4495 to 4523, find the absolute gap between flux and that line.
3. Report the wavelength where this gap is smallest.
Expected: 4497.0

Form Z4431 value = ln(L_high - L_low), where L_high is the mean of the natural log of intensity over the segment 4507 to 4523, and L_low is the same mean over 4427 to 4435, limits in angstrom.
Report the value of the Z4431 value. -2.2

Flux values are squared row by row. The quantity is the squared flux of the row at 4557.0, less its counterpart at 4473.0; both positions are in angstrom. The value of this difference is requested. 2096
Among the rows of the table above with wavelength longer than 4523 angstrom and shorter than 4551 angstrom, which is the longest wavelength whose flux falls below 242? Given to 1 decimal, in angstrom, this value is 4529.0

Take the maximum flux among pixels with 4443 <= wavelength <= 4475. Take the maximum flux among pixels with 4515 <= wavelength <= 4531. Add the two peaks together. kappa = 543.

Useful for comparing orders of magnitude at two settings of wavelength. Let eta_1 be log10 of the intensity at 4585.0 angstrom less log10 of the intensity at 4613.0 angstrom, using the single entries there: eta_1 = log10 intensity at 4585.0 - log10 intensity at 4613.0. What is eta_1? -0.023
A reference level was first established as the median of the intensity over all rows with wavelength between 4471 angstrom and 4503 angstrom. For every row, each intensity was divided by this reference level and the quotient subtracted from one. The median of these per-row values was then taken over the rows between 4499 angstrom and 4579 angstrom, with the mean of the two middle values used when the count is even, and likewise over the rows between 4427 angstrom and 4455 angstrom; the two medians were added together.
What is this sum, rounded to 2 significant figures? 0.061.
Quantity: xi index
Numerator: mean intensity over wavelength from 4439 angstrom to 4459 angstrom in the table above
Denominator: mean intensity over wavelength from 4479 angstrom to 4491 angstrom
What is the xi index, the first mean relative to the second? 0.93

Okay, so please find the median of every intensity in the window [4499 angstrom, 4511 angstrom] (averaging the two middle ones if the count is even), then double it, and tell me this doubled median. 558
